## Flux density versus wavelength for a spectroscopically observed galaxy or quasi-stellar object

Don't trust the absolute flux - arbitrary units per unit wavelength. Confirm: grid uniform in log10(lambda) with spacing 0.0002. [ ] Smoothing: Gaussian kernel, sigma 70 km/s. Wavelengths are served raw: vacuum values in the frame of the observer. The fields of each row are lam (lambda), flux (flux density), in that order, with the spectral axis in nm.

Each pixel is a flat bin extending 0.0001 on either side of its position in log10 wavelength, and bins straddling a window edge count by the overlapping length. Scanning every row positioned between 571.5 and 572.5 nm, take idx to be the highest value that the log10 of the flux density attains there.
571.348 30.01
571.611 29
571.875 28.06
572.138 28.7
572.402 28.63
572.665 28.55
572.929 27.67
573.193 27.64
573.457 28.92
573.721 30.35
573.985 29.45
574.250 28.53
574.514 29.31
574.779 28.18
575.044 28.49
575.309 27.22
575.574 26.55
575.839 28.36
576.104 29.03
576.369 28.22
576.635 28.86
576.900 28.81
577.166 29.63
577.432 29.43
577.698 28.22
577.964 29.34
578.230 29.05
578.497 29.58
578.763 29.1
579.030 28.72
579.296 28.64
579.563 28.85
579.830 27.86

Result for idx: 1.46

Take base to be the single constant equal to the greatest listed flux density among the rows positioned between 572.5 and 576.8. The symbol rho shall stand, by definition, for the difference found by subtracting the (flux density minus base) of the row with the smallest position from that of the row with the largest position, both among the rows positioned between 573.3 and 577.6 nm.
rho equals 0.51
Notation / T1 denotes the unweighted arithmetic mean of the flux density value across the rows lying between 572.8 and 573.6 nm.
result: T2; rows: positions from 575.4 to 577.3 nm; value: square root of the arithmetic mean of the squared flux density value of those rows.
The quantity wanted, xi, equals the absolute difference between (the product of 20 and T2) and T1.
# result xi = 542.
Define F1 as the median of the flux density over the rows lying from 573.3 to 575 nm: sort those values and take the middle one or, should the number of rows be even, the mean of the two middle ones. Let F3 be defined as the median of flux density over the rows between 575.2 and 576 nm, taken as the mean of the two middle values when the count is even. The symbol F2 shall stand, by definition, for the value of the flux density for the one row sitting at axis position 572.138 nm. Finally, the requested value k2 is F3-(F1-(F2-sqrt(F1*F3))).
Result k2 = -1.3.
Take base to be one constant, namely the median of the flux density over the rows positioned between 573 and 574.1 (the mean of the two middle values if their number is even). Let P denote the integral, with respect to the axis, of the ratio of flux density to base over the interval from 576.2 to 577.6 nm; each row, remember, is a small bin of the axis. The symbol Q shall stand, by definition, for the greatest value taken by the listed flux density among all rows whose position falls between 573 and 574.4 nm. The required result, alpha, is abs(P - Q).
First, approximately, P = 1.4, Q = 30.35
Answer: 29.0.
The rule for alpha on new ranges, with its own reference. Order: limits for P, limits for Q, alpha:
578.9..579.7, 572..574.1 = 29.6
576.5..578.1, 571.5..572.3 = 27.4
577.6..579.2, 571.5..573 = 27.4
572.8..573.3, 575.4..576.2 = 28.6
